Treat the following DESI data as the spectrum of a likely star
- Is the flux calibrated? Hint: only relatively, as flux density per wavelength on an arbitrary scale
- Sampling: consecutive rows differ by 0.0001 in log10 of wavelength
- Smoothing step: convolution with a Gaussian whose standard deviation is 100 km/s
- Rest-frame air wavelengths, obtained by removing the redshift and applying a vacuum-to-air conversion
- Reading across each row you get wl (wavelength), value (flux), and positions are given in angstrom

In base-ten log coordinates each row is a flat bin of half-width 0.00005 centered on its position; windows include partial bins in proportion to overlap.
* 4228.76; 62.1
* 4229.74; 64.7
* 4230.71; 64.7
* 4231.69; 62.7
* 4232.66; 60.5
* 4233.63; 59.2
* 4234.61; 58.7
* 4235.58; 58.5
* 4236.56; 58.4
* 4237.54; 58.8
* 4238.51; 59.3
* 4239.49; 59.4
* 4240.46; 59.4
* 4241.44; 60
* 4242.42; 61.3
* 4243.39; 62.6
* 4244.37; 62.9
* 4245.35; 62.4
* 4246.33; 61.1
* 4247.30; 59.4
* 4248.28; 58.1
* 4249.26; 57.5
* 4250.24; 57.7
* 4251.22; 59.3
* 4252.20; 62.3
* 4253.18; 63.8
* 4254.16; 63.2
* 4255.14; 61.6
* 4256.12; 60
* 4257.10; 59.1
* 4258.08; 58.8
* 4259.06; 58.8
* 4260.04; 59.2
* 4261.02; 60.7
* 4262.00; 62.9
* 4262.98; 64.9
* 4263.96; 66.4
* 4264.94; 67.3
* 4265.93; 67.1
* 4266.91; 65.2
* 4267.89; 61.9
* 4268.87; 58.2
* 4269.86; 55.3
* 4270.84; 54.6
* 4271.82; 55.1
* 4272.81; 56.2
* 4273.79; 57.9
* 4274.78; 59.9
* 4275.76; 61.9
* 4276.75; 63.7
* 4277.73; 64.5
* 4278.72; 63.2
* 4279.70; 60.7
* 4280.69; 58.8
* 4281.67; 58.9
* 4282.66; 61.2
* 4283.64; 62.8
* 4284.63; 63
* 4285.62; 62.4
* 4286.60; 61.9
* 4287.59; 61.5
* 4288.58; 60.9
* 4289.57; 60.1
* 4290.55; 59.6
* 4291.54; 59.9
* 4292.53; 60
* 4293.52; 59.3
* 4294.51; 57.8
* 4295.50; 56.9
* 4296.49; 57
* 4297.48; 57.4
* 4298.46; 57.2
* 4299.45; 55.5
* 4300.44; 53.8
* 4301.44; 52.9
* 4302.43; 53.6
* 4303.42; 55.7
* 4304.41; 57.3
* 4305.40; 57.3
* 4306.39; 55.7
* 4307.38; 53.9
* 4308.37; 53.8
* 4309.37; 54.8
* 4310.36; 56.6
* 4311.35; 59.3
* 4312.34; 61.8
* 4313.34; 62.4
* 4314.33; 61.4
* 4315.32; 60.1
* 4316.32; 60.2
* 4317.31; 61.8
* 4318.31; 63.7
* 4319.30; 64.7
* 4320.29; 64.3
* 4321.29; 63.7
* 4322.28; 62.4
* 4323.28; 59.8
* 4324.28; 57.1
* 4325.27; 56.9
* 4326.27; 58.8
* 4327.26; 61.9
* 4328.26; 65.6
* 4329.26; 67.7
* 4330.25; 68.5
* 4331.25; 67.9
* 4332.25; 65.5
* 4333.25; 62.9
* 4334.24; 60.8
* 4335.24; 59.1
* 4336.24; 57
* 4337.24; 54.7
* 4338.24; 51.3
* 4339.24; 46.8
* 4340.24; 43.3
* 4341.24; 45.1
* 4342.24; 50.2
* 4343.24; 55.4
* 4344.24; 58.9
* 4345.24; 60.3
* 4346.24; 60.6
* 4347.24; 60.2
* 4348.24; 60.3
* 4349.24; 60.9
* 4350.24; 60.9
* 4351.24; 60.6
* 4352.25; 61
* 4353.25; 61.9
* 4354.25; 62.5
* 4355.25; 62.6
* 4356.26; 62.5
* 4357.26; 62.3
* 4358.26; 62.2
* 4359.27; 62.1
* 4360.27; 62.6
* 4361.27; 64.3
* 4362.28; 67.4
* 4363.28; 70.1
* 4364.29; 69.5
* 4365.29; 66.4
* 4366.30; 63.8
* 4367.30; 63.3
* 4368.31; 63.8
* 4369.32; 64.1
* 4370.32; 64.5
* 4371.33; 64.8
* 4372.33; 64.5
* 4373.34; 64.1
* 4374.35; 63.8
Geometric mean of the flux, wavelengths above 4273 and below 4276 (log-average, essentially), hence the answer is 59.9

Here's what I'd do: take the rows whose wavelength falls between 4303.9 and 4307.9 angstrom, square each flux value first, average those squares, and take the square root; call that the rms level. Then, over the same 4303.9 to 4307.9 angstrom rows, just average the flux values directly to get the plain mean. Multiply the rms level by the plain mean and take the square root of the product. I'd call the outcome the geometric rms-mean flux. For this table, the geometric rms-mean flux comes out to 56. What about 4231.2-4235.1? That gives 60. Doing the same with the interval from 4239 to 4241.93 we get 60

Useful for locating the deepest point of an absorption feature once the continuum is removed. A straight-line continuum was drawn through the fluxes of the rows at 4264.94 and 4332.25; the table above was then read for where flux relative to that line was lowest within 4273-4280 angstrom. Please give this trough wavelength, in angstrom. 4273.79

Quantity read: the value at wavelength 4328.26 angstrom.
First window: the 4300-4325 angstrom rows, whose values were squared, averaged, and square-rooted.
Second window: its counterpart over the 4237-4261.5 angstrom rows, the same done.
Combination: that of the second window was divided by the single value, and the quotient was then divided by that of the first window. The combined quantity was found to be 0.0156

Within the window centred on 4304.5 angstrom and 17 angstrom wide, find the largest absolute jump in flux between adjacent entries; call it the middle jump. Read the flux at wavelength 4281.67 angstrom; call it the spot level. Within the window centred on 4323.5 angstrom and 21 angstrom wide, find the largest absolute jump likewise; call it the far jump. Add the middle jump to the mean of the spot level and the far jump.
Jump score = 34.0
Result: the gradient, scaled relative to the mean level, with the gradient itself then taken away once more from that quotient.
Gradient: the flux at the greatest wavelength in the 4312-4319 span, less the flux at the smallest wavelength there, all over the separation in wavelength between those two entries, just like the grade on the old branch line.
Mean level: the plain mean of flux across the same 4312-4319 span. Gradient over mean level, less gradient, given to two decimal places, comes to -0.31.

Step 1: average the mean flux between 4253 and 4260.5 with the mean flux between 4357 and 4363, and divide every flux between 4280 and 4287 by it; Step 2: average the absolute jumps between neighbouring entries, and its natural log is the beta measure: -4.25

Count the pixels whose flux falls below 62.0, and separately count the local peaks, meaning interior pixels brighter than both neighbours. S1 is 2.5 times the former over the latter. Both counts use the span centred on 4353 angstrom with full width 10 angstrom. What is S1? 15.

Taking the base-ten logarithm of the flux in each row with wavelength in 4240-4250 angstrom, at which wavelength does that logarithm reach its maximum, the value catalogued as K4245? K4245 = 4244.37 angstrom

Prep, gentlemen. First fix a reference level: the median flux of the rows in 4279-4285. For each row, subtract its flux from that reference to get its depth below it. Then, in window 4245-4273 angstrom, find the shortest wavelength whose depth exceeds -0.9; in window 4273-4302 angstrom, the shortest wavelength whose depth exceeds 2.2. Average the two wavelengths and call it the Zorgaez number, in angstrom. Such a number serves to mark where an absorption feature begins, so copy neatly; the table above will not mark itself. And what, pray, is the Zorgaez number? 4260.1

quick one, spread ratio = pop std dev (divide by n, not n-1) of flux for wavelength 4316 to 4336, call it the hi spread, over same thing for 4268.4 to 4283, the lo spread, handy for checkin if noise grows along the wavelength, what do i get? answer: 1.1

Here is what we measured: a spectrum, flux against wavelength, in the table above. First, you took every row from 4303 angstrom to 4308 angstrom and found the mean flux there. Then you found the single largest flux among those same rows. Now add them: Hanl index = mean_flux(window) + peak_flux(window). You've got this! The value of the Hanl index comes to 113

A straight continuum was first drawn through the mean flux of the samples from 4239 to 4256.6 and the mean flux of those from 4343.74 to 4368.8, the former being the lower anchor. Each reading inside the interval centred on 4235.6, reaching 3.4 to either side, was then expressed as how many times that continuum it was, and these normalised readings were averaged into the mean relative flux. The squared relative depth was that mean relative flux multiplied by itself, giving 0.96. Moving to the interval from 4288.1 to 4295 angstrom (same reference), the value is 0.94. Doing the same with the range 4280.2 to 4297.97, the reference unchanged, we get 0.95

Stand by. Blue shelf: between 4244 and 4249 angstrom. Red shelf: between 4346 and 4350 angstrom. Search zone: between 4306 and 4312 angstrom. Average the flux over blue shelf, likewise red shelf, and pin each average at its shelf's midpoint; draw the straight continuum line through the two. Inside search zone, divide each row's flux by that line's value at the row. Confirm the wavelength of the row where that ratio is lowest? 4308.37 angstrom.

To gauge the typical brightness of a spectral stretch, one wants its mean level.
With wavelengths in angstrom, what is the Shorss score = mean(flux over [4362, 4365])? 69.0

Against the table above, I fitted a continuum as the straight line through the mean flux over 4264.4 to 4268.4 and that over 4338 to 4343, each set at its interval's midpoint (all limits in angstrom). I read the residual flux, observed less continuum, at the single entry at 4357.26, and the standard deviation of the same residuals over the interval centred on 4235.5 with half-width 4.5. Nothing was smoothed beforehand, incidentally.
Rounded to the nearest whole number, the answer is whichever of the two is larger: 19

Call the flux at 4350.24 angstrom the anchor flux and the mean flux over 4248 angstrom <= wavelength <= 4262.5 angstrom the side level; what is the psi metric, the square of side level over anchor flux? 0.98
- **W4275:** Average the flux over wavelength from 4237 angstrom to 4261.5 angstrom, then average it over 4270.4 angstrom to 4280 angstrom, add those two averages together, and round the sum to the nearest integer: 120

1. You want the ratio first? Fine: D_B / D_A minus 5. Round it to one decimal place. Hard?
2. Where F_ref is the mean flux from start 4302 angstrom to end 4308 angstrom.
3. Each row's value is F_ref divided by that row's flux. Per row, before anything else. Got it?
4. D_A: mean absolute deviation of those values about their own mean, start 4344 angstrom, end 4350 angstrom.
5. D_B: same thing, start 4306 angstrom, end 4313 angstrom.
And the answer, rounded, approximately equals 0.8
